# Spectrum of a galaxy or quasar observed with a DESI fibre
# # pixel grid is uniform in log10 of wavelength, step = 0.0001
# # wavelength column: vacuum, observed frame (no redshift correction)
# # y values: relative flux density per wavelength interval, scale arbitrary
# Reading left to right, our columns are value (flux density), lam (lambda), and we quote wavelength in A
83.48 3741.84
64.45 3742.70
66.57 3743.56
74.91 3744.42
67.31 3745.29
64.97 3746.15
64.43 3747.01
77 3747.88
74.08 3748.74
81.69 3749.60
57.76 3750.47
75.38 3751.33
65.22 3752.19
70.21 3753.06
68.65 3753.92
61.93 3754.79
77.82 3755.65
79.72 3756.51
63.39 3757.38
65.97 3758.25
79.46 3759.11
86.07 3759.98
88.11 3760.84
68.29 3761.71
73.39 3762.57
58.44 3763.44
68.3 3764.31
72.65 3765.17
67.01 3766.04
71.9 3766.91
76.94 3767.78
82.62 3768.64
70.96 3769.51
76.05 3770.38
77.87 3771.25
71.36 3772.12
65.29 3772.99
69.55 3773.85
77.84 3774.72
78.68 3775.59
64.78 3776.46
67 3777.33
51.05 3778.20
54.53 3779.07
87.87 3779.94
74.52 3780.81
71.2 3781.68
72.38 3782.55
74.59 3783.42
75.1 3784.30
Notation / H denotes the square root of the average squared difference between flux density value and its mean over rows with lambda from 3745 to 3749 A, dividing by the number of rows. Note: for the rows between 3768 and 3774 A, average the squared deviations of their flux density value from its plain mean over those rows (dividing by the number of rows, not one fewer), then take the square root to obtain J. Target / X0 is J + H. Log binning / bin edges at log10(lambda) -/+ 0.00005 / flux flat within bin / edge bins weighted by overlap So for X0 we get 10.4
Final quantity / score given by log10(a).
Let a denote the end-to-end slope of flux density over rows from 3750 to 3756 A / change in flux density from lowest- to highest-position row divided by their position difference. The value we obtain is 0.59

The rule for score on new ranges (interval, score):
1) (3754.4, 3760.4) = 0.67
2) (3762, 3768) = -0.17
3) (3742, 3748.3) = 0.38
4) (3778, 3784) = 0.65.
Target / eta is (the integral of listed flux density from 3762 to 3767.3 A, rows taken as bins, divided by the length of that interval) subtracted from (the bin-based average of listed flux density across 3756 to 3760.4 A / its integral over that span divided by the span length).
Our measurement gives 6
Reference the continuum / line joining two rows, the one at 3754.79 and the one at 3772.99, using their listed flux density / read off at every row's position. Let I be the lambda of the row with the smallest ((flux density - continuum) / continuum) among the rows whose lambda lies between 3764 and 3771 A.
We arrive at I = 3766.04 A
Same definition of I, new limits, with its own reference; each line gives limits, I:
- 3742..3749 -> 3747.01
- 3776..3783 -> 3778.20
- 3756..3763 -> 3757.38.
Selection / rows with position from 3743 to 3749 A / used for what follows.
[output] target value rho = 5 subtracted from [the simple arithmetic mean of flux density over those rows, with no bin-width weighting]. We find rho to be 65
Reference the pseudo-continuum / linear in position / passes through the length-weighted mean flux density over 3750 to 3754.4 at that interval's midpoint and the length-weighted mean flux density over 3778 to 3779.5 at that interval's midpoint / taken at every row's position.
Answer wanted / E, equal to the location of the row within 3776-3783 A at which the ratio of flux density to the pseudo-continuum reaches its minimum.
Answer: 3778.20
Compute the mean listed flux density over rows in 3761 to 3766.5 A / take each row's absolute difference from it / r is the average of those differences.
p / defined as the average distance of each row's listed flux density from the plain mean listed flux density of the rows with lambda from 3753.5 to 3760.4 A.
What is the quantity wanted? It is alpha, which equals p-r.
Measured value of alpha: 4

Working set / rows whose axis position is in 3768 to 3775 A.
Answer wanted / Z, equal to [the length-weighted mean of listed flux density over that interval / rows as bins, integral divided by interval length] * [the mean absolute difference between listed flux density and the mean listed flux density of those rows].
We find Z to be 344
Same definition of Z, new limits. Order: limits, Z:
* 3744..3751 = 467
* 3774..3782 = 643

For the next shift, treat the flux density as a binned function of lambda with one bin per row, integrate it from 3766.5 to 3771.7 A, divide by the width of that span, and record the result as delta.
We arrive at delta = 76.0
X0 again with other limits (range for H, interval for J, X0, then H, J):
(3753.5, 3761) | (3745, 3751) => 16.9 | 9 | 8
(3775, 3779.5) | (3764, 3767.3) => 12.2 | 10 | 2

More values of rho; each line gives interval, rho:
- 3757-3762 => 70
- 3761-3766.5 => 63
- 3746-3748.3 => 64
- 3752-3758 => 65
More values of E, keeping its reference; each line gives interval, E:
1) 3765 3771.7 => 3766.04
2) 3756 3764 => 3763.44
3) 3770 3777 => 3772.99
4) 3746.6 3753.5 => 3750.47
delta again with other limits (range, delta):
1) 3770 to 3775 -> 72.9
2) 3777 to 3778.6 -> 58.7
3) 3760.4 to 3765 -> 71.5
